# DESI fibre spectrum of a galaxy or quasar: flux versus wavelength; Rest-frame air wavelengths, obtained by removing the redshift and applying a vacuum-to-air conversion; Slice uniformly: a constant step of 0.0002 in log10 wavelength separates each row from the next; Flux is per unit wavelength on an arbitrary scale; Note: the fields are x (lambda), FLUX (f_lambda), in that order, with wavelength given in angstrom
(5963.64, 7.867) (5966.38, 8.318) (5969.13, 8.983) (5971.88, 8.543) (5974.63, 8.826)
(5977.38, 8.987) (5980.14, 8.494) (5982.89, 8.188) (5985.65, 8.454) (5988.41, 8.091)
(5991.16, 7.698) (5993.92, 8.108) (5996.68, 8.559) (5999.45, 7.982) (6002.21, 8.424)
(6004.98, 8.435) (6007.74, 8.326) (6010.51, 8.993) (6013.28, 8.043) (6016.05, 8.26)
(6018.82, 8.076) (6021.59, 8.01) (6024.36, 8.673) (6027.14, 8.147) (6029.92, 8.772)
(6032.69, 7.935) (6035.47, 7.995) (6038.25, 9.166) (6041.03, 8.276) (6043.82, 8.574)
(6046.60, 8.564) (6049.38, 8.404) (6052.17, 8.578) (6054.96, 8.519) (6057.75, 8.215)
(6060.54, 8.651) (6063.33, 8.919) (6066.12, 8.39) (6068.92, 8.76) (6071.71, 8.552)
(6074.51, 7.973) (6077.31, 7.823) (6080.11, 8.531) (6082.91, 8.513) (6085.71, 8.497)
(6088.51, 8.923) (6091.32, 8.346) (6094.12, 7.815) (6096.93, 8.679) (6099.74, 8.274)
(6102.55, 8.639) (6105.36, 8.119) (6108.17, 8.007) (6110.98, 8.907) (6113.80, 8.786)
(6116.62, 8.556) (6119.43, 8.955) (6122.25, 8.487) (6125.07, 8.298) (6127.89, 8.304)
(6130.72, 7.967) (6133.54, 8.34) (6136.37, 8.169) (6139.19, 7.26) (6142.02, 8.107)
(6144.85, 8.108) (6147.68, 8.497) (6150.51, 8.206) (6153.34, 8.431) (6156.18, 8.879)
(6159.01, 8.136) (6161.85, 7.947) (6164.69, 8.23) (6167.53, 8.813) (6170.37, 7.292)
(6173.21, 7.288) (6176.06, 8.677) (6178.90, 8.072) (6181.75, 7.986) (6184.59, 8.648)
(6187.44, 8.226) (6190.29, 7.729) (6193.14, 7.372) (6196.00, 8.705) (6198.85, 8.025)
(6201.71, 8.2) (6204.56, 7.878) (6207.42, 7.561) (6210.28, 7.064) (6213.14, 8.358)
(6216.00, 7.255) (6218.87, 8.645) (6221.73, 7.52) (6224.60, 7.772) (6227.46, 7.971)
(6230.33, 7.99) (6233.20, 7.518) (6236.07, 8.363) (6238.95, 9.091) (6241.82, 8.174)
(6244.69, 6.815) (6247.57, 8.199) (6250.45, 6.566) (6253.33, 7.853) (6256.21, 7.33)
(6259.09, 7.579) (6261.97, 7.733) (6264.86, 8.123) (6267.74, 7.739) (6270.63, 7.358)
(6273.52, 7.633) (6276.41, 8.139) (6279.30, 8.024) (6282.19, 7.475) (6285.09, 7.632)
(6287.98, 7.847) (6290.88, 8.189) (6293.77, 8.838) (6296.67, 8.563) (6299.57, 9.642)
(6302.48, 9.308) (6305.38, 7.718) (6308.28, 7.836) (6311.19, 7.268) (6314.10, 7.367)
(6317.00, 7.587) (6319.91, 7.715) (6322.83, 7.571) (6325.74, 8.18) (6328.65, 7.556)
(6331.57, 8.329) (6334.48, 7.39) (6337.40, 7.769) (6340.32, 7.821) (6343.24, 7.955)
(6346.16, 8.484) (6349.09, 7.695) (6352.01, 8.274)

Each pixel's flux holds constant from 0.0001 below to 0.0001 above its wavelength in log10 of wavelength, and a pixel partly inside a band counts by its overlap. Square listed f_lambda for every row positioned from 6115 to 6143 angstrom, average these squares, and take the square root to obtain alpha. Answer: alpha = 8.25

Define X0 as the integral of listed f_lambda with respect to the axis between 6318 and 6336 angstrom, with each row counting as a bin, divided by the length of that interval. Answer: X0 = 7.78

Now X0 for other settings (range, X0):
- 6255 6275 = 7.65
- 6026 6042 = 8.39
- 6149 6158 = 8.49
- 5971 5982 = 8.70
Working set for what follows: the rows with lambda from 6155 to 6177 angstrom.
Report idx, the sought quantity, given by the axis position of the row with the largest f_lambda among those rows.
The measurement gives 6156.18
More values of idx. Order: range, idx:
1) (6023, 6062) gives 6038.25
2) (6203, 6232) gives 6218.87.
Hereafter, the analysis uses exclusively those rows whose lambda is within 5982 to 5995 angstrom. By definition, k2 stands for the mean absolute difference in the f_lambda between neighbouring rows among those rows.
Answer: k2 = 0.4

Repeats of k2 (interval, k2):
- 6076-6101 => 0.4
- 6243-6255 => 1.4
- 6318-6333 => 0.5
